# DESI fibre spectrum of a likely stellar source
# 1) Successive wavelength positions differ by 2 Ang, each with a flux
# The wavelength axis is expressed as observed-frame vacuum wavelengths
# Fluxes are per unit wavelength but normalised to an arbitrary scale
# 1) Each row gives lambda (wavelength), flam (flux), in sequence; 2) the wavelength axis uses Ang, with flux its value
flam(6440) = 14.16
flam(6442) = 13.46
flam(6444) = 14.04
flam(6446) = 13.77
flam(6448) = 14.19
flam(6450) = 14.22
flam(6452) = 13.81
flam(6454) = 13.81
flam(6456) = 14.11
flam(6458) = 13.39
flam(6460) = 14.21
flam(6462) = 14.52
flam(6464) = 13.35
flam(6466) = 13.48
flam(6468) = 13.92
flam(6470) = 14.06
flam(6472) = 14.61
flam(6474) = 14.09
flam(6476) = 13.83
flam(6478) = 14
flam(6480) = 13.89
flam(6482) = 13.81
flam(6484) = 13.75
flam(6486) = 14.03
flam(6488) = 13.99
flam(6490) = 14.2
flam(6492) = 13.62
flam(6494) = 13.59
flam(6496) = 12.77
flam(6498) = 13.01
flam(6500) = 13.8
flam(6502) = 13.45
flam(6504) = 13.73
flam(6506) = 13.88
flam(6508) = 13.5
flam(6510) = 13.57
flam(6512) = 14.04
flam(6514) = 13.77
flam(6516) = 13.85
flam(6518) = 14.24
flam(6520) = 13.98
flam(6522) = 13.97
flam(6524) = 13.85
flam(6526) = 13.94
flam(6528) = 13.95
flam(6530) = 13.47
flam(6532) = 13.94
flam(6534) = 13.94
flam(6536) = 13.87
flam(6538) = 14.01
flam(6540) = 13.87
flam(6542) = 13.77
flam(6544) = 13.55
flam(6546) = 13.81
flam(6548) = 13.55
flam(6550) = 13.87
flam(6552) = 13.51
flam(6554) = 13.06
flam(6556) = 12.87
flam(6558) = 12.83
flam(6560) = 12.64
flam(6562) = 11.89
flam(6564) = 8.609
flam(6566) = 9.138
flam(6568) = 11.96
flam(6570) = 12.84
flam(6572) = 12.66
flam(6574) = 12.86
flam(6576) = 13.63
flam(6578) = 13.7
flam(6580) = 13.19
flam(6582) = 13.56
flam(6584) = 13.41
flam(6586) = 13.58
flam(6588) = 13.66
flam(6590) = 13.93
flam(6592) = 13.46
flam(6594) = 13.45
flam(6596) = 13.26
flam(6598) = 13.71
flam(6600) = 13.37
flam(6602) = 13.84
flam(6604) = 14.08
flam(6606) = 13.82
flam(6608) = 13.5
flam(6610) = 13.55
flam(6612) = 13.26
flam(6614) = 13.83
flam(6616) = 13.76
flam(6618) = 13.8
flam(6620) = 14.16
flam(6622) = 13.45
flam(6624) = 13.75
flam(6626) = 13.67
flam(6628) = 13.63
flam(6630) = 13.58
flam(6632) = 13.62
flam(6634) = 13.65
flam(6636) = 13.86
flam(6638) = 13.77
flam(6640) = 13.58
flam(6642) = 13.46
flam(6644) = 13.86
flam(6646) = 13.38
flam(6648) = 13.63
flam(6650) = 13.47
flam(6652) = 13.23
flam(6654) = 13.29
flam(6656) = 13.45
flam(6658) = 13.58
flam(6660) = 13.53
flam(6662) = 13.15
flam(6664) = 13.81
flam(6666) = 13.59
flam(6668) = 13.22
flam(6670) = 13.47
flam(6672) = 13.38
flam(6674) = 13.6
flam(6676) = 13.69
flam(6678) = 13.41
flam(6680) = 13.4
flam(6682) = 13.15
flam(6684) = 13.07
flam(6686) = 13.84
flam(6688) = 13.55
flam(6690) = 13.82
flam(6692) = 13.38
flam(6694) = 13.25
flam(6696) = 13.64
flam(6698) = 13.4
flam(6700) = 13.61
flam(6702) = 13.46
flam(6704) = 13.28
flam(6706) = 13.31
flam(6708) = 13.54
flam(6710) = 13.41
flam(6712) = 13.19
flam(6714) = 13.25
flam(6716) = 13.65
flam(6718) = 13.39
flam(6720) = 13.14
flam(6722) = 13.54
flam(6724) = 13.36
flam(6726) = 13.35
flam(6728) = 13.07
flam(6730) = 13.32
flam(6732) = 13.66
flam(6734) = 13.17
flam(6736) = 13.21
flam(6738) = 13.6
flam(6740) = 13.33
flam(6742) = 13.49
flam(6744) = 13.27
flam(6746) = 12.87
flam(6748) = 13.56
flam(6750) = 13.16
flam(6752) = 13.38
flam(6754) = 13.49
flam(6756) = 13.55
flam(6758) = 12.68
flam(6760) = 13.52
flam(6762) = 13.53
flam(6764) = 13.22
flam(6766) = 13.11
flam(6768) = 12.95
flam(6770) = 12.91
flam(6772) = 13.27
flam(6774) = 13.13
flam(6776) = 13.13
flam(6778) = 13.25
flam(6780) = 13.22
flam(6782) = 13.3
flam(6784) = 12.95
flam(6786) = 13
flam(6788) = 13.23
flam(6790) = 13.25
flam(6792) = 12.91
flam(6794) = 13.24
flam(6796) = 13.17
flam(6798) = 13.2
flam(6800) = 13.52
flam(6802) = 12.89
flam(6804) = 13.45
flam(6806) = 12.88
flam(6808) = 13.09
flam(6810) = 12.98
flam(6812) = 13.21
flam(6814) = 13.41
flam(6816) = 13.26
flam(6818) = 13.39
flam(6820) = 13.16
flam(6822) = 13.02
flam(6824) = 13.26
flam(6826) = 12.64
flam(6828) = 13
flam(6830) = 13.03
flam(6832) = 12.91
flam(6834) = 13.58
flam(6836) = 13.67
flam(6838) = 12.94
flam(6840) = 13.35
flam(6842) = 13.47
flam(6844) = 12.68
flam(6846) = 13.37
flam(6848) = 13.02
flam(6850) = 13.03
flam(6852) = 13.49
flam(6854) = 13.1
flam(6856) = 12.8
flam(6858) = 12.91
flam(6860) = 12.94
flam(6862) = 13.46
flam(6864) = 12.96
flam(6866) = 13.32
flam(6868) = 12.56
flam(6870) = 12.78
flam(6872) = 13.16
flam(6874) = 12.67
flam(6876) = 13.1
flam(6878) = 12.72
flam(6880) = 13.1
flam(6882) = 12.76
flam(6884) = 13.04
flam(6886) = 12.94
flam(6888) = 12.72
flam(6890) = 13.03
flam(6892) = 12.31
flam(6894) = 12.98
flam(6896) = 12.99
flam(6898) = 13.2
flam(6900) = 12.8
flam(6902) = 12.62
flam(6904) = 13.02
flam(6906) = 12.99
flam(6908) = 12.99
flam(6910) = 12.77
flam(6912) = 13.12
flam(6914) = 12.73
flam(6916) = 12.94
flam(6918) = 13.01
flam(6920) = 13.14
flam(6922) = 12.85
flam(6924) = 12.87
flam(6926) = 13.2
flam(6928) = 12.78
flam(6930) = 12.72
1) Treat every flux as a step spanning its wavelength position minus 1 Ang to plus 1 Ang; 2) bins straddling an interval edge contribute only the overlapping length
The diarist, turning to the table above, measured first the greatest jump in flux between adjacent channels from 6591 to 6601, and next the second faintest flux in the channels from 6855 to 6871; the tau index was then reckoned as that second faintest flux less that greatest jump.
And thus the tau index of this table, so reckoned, 12.3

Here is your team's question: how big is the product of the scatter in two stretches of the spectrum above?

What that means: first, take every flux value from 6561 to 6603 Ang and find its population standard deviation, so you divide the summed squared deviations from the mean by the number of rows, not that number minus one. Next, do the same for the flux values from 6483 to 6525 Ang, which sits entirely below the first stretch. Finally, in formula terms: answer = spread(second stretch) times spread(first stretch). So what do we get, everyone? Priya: 0.486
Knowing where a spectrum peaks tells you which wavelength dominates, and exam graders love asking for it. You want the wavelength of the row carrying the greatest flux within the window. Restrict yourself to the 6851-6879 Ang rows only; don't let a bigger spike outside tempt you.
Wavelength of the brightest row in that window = 6852 Ang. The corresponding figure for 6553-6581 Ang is 6578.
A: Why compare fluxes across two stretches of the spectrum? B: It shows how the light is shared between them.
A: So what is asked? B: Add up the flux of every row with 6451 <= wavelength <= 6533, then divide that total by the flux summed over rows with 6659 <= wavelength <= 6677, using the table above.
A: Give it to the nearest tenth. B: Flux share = 4.7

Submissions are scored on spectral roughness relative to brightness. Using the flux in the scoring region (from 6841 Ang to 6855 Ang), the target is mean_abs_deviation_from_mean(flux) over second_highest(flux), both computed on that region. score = 0.018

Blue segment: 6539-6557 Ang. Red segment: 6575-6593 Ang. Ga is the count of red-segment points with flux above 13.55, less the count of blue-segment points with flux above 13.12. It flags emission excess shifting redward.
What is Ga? -1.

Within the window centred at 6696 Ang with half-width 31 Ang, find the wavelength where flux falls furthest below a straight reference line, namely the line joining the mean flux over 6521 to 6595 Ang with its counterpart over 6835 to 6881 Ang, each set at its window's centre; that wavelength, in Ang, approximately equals 6684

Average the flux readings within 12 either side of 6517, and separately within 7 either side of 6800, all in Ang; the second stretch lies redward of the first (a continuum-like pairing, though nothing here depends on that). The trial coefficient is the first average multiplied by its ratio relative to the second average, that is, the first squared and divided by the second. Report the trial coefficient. 14.6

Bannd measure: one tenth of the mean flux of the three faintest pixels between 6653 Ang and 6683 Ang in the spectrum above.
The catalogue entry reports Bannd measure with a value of 1.32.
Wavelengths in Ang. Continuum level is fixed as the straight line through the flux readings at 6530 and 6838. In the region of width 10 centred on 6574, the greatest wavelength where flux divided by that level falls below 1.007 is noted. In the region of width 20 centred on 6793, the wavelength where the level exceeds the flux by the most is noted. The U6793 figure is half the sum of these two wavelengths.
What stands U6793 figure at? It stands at 6688 Ang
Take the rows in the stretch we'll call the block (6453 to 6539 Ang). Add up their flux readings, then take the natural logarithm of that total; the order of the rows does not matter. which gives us 6.39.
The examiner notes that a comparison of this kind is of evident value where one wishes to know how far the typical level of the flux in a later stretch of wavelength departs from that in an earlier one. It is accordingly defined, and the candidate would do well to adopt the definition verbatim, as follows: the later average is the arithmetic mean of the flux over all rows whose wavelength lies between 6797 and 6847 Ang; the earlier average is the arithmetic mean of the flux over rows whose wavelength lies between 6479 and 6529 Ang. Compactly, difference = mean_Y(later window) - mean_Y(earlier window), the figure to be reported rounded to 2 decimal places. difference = -0.59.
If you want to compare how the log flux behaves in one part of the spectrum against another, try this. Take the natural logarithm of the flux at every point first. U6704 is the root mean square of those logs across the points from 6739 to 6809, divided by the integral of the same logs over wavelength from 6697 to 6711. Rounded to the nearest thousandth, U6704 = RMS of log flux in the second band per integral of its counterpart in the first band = 0.071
